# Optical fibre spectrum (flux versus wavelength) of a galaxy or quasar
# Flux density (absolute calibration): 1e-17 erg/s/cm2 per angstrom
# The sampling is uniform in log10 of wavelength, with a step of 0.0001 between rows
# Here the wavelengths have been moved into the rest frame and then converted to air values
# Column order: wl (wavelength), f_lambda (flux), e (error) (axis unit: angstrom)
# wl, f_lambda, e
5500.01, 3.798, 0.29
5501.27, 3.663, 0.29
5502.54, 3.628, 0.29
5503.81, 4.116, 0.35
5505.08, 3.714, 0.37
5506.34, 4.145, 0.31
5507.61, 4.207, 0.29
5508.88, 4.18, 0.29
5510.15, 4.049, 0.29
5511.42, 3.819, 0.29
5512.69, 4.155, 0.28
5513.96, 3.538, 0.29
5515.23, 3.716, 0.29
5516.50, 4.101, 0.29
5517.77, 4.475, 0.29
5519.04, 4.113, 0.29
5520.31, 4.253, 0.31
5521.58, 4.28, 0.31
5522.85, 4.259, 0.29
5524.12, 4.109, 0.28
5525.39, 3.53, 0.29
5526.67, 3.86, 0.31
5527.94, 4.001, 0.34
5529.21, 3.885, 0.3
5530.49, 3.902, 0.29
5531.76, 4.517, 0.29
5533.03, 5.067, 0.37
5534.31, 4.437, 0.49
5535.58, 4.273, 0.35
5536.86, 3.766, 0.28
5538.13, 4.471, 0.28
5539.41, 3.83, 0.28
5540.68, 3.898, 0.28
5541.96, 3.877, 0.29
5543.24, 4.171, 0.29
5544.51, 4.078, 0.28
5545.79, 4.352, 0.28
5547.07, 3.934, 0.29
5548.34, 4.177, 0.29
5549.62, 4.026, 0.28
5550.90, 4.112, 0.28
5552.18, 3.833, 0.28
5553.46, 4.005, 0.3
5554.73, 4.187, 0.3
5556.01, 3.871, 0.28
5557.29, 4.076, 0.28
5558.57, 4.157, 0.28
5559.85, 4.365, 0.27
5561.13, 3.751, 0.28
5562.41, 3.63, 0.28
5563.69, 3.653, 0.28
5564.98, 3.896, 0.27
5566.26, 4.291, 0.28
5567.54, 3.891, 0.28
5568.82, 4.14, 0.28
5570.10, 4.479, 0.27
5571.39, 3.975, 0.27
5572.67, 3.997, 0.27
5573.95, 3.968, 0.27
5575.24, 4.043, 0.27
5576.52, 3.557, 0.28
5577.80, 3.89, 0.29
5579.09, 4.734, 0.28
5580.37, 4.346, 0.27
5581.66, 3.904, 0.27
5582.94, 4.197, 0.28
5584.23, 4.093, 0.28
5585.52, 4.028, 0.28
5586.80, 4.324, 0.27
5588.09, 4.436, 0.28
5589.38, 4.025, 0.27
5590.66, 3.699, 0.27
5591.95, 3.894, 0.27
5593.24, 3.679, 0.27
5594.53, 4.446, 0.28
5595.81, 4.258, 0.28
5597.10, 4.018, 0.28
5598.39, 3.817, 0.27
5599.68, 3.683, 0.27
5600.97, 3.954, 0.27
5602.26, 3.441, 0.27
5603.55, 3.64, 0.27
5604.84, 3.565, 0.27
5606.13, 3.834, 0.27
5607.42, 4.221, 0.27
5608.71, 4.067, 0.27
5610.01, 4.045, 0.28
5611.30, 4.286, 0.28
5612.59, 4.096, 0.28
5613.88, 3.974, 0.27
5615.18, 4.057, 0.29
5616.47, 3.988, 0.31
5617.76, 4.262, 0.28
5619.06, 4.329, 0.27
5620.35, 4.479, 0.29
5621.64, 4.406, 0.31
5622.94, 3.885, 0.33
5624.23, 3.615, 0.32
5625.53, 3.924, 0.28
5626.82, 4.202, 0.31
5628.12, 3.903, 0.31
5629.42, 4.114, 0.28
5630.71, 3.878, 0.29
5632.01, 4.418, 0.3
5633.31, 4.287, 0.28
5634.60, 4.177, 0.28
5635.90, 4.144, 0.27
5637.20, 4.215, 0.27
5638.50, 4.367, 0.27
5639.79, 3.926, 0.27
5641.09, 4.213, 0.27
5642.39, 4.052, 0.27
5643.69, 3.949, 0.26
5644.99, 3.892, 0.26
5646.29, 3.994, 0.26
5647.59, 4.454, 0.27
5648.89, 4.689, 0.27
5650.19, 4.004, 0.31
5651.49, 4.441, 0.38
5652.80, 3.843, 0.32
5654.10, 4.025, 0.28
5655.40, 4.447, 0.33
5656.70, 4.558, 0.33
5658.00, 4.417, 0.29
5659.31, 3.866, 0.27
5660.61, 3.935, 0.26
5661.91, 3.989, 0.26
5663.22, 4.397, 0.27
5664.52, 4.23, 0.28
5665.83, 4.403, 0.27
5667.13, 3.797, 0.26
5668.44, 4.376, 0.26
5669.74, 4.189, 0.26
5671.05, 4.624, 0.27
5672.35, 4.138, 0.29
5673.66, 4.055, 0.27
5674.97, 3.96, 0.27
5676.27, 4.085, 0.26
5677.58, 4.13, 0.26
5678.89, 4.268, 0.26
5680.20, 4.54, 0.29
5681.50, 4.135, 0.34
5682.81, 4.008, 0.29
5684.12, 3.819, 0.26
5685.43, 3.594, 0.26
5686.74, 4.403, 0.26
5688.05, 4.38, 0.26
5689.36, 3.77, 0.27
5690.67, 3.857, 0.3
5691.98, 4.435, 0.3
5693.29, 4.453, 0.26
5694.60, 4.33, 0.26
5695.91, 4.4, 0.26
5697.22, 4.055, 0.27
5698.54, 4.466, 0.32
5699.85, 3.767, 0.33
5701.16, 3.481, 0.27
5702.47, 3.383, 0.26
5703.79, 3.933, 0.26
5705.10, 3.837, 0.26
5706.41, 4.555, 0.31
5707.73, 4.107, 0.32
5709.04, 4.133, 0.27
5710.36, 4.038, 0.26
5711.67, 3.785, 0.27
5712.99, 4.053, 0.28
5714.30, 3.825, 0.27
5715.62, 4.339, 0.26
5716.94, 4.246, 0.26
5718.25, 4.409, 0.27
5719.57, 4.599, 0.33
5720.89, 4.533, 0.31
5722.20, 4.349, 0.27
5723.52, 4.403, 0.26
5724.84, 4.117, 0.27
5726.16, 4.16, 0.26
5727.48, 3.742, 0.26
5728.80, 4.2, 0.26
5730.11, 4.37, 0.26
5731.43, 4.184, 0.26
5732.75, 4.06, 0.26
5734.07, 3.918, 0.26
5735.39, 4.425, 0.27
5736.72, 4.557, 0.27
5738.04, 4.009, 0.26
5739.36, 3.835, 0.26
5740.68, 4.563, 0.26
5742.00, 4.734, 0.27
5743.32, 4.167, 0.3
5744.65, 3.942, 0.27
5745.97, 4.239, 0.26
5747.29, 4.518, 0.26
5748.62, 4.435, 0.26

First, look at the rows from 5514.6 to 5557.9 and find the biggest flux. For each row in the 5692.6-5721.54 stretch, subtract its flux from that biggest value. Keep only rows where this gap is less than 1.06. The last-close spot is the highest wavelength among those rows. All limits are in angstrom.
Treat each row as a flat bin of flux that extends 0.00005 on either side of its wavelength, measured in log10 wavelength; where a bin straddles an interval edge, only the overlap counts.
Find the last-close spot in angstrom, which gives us 5720.89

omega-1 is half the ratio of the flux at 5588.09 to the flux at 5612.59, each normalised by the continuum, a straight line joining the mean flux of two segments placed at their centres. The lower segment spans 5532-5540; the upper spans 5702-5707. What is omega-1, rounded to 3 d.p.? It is 0.534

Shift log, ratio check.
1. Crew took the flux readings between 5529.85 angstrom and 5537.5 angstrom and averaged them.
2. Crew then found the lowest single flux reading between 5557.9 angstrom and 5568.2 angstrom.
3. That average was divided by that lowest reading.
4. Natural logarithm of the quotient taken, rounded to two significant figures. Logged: 0.18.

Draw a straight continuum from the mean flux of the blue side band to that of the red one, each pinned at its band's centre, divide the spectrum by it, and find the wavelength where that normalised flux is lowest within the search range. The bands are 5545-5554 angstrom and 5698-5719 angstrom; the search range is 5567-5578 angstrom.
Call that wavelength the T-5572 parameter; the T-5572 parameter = 5576.52 angstrom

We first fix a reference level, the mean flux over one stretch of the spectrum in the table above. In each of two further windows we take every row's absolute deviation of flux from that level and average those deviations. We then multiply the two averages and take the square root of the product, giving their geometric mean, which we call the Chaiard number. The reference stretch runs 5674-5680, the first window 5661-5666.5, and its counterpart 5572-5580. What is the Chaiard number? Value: 0.24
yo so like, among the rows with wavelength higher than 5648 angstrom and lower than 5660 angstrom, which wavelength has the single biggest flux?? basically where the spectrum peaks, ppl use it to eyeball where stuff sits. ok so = 5648.89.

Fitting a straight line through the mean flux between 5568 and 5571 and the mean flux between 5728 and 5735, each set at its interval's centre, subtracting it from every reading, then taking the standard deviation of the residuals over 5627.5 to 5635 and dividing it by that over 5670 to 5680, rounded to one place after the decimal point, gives 1.0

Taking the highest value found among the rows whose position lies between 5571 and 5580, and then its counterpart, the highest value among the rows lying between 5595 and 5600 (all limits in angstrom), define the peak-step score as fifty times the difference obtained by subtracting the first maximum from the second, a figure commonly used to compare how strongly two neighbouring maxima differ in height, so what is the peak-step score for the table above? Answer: -24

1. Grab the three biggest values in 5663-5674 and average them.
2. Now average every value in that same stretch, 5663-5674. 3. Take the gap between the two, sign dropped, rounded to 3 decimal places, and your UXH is 0.229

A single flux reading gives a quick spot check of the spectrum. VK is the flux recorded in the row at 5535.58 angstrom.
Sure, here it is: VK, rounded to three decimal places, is 4.273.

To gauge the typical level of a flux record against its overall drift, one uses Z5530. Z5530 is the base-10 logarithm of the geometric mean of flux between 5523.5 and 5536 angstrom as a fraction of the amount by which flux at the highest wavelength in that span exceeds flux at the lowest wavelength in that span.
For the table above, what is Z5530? 1.40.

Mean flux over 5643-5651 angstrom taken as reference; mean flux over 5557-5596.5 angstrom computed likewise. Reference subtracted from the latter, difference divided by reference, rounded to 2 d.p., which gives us -0.03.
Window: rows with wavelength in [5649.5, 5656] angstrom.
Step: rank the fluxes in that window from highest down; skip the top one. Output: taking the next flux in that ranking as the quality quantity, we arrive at 4.441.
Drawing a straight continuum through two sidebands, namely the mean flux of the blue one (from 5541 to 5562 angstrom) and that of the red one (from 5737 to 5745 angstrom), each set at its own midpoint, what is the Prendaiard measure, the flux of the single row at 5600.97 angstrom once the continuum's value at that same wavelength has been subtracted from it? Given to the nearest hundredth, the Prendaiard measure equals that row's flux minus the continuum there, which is -0.15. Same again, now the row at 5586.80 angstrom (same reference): 0.24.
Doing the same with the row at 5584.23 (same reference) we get 0.01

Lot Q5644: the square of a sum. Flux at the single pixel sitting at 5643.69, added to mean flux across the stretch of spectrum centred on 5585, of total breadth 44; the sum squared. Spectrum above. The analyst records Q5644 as 63.1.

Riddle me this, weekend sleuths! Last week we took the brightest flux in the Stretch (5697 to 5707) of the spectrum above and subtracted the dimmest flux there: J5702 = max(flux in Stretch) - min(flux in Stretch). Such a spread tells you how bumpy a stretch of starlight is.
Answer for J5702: 1.2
